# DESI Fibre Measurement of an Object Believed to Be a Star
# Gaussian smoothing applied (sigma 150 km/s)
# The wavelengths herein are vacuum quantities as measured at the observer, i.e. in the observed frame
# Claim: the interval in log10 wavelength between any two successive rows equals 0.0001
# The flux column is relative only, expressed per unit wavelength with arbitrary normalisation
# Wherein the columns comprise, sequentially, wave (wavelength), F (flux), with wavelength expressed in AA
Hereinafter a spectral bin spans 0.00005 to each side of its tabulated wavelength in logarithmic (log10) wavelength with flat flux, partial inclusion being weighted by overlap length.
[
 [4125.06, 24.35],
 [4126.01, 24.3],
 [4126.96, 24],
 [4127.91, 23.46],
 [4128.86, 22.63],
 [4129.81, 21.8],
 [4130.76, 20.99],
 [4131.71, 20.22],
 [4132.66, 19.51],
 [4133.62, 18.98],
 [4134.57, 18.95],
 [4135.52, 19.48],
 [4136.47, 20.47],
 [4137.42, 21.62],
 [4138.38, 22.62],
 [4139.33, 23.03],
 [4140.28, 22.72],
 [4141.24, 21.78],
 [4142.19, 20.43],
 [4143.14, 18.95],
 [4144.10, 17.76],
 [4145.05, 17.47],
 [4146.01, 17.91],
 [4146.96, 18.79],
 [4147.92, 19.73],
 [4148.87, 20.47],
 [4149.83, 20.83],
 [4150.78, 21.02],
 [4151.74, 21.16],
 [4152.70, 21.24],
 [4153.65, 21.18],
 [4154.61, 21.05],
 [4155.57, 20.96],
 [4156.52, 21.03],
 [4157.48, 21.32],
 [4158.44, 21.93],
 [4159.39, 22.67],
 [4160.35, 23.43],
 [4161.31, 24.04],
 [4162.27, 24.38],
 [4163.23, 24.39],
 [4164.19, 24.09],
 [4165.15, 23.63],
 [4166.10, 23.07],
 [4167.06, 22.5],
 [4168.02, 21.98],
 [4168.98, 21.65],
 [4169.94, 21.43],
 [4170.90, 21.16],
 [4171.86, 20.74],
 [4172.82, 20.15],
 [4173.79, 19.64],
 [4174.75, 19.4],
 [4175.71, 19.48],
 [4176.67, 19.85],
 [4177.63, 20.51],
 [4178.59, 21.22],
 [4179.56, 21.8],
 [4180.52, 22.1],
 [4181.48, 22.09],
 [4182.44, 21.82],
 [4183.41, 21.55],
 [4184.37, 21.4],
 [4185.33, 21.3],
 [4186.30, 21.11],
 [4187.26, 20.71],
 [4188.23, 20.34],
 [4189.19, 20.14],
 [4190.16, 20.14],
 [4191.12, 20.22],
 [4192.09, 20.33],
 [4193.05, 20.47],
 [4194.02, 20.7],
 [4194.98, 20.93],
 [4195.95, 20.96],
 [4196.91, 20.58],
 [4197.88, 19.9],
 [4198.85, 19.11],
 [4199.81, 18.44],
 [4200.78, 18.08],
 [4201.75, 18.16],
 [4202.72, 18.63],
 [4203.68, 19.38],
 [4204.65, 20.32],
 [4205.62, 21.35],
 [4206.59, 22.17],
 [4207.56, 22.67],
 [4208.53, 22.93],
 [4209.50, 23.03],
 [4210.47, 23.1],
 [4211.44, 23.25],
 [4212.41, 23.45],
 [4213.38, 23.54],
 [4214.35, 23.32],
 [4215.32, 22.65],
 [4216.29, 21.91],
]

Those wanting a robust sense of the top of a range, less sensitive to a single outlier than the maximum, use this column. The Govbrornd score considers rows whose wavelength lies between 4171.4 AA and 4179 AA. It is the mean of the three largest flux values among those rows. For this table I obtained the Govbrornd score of 20.8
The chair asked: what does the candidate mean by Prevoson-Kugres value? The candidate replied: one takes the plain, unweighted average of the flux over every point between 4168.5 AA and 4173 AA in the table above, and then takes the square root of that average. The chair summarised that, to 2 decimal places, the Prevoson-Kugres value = 4.59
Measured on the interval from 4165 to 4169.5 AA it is 4.75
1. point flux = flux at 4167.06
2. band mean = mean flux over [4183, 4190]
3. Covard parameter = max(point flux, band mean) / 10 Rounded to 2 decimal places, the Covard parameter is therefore 2.25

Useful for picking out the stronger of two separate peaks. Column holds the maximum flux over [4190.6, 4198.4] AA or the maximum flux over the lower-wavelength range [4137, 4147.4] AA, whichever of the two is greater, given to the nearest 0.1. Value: 23.0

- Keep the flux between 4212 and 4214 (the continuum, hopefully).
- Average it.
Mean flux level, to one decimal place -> 23.5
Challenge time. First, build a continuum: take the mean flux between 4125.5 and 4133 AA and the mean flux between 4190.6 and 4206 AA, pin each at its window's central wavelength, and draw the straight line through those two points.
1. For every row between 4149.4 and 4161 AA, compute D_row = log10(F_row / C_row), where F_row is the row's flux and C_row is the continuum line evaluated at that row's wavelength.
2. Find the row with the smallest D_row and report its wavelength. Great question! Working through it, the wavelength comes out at 4149.83 AA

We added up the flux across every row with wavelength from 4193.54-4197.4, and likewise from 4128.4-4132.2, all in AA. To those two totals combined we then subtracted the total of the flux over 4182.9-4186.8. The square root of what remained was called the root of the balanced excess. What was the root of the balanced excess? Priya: 9.1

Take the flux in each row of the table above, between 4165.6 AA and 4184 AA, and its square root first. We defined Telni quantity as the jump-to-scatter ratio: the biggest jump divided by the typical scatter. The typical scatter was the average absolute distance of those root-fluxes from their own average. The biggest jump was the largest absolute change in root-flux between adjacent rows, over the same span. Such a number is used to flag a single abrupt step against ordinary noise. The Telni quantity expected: 0.81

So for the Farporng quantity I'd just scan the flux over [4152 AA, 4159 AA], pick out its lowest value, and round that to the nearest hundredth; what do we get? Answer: 20.96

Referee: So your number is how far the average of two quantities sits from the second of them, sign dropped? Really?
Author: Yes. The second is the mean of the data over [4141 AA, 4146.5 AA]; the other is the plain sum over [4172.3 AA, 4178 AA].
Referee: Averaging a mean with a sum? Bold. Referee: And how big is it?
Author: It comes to 50.0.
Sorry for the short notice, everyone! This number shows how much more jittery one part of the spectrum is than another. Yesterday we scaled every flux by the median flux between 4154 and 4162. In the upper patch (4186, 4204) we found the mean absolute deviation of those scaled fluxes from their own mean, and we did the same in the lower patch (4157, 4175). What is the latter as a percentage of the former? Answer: 163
